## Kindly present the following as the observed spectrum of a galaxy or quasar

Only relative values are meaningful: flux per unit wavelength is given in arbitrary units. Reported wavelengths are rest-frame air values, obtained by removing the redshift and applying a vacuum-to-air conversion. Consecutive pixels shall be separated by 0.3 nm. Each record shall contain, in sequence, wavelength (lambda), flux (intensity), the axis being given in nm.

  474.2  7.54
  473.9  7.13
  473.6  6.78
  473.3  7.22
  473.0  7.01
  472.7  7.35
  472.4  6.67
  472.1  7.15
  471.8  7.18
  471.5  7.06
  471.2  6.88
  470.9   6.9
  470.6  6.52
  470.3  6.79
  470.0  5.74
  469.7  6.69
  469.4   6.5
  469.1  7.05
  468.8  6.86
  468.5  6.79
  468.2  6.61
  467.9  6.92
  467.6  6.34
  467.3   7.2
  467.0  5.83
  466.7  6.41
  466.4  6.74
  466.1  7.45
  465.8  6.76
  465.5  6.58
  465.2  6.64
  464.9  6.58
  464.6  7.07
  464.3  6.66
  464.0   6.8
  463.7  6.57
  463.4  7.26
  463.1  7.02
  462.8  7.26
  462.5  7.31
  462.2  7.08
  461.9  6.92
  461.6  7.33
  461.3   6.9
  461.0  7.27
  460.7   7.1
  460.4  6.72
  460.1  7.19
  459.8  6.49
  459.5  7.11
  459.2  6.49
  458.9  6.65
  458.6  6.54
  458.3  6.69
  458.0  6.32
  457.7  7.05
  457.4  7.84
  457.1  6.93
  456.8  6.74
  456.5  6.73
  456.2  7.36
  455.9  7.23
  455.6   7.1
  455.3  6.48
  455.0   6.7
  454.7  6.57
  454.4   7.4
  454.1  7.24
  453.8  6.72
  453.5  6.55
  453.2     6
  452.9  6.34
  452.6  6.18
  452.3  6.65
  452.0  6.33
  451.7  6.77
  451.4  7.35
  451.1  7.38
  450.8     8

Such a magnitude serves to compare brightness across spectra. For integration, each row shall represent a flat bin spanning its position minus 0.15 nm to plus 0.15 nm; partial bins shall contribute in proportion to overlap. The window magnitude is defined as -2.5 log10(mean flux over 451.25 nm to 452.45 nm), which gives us -2.08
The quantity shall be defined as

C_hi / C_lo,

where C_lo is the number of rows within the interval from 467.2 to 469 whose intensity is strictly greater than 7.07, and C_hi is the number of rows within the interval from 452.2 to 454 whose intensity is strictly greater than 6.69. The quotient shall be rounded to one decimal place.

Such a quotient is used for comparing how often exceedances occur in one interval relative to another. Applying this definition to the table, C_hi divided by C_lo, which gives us 1.0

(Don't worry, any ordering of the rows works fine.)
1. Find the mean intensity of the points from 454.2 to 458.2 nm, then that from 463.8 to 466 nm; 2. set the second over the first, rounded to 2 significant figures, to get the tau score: 0.97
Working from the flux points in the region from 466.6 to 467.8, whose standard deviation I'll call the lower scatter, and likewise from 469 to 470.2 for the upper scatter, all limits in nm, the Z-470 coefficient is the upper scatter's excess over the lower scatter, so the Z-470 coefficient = -0.01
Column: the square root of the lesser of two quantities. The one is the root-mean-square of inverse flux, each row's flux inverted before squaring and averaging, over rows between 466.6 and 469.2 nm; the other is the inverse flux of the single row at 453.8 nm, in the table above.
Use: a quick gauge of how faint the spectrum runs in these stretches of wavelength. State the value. 0.386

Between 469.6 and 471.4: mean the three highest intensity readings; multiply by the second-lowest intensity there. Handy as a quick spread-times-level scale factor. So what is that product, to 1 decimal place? 44.7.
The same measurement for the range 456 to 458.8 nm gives 48.5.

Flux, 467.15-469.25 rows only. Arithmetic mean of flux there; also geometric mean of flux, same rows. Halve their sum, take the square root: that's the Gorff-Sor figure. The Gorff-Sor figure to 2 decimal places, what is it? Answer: 2.61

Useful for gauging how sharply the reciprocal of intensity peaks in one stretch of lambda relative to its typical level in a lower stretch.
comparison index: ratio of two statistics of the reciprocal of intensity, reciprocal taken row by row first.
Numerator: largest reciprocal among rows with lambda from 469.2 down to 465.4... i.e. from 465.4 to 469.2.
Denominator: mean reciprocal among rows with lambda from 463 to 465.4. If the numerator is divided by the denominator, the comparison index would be 1.17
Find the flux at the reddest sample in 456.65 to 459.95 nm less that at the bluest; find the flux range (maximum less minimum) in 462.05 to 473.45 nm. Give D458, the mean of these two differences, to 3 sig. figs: 0.730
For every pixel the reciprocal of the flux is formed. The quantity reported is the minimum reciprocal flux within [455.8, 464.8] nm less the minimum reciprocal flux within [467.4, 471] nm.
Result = -0.0143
